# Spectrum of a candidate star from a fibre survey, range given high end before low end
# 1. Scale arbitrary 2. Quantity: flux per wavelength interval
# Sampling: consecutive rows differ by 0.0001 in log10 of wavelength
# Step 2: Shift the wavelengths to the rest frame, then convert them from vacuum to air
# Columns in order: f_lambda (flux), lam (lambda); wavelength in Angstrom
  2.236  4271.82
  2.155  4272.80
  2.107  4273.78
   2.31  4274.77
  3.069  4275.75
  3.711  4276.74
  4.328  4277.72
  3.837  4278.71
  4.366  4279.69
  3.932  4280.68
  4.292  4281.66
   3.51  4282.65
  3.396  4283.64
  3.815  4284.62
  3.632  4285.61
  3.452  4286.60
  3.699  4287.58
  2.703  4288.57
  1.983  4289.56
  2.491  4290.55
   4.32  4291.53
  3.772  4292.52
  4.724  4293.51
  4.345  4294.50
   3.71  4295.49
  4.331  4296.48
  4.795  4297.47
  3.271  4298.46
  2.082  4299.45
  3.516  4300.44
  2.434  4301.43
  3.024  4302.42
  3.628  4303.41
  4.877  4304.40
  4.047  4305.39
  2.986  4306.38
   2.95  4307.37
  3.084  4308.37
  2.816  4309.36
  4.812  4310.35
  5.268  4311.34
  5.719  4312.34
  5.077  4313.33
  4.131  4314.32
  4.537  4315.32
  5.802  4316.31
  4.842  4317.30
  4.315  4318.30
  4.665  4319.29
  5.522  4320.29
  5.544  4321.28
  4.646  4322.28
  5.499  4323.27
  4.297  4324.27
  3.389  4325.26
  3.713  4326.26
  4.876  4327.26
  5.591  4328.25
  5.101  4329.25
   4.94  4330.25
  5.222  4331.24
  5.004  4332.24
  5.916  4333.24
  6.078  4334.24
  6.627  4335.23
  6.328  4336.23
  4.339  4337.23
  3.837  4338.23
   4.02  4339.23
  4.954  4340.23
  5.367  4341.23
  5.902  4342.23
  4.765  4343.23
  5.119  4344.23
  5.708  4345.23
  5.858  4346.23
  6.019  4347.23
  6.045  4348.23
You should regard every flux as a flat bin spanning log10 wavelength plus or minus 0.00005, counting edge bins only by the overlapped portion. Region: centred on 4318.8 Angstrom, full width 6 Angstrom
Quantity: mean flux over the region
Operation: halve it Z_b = 2.6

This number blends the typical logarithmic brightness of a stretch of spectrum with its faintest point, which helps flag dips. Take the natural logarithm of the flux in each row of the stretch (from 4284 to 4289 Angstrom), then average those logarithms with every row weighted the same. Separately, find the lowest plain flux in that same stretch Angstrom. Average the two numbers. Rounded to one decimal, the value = 2.0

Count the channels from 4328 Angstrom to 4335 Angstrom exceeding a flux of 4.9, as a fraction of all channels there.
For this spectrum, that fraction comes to 1.00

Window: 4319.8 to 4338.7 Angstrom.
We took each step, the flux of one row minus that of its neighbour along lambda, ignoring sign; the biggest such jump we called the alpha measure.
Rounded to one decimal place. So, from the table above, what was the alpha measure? 2.0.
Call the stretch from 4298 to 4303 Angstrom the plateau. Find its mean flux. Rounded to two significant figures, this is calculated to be 2.9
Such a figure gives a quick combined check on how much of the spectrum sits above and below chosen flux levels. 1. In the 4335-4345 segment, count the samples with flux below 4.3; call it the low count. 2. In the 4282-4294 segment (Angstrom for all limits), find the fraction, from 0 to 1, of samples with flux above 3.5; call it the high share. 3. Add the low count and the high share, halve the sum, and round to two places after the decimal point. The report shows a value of 1.29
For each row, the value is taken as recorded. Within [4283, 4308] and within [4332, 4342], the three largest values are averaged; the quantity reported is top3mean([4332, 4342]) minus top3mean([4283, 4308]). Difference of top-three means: 1.5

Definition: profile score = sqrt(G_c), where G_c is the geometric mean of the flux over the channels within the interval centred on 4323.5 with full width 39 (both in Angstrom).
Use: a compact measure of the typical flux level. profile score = 2.16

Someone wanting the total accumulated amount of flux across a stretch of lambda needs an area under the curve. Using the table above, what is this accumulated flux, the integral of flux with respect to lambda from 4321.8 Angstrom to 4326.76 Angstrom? 21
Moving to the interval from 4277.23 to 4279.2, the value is 8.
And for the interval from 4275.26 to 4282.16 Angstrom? 27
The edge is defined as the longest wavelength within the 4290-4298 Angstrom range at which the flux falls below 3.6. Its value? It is 4290.55 Angstrom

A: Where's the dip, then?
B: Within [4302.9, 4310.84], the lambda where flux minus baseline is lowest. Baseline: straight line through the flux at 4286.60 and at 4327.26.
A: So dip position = 4309.36 Angstrom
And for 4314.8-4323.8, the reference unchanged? 4318.30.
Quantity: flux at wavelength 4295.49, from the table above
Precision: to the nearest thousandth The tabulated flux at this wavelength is 3.710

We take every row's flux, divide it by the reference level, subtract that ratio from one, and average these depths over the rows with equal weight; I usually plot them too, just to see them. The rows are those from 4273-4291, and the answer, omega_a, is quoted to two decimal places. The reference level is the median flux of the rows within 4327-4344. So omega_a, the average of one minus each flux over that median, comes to 0.34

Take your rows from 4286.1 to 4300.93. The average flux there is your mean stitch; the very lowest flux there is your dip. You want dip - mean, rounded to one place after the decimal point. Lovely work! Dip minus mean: -1.6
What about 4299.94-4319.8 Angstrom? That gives -1.7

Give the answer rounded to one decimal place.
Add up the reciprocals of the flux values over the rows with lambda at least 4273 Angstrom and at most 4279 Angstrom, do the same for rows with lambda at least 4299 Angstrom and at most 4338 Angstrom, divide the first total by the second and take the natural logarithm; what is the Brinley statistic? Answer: -1.5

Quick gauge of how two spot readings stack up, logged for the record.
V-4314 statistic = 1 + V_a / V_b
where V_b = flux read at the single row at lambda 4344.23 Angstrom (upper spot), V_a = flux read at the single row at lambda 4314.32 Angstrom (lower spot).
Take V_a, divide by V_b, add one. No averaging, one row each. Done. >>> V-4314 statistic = 1.8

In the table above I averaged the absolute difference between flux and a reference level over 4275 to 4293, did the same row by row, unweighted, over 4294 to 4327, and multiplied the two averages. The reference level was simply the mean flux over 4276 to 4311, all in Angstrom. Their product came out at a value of 0.5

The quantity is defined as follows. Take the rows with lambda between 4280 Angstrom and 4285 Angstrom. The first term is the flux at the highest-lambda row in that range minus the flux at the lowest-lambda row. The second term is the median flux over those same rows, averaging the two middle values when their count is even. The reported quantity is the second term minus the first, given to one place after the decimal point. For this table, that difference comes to 3.9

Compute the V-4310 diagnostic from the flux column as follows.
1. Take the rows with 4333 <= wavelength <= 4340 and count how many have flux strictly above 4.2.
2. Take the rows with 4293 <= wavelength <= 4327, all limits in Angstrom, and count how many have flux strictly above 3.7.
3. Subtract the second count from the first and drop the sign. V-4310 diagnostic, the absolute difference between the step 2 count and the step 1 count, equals 18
